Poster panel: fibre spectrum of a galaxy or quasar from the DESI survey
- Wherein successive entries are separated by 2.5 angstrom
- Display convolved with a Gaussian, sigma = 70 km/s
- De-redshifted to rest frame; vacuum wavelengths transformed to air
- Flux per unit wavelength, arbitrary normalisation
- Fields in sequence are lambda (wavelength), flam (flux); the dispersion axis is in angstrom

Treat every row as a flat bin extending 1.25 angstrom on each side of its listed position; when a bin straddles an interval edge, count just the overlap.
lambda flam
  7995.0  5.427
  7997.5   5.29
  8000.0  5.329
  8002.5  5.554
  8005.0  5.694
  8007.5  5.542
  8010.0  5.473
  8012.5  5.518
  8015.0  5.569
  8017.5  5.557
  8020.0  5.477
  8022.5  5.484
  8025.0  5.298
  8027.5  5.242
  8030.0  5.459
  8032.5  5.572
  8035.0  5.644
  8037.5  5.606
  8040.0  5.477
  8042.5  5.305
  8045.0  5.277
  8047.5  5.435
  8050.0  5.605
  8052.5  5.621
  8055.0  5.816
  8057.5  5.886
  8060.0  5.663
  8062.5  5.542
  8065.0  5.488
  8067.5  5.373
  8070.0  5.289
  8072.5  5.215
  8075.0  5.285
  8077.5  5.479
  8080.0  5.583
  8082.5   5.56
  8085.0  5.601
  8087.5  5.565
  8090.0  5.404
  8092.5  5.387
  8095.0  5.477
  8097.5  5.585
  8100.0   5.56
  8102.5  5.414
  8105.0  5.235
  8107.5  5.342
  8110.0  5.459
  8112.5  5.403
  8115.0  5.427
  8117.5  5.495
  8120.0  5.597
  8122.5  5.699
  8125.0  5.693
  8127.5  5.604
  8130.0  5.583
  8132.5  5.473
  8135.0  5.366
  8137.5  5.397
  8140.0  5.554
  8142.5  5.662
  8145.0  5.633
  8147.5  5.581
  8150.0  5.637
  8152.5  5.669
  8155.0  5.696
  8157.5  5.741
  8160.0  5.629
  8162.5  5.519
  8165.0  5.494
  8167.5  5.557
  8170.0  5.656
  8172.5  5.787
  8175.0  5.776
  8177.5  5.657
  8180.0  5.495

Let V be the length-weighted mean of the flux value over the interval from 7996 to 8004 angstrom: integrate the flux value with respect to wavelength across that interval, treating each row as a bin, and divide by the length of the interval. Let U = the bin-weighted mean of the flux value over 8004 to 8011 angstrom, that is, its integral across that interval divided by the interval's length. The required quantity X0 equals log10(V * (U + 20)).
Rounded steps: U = 5.57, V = 5.40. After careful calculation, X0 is 2.140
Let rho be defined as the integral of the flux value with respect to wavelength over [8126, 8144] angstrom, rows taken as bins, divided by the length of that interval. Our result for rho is 5.52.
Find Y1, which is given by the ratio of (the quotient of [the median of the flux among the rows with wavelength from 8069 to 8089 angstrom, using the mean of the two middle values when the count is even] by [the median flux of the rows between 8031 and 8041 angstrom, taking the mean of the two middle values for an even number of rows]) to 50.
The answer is 0.0198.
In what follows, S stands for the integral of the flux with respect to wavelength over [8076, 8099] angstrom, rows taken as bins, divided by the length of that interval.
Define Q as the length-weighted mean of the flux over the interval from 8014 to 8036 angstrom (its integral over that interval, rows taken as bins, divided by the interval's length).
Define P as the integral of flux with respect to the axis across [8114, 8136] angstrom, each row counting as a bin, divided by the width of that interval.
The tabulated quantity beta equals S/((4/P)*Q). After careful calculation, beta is 1.40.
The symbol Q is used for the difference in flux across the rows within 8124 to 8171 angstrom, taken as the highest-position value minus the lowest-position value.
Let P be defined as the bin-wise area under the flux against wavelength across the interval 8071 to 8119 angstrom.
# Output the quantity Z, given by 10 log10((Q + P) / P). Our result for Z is -0.0006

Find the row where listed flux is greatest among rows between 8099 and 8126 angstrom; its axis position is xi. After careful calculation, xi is 8122.5 angstrom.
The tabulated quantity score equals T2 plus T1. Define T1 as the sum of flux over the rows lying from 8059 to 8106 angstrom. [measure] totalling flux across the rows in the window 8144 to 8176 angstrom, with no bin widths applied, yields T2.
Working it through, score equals 177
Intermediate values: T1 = 104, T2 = 73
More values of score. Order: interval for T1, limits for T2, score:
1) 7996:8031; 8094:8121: 136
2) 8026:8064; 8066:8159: 287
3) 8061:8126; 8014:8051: 224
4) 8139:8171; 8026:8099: 232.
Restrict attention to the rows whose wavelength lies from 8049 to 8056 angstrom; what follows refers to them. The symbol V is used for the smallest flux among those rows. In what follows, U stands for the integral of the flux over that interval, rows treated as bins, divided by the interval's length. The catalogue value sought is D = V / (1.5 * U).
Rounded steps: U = 5.68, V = 5.605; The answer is 0.658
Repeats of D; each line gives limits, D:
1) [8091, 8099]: 0.655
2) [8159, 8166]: 0.660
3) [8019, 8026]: 0.651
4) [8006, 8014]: 0.661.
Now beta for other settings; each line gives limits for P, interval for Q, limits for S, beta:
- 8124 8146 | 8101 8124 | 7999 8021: 1.41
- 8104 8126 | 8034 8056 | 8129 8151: 1.37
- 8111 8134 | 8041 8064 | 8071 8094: 1.36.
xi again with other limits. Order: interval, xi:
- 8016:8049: 8035.0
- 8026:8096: 8057.5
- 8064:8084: 8080.0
